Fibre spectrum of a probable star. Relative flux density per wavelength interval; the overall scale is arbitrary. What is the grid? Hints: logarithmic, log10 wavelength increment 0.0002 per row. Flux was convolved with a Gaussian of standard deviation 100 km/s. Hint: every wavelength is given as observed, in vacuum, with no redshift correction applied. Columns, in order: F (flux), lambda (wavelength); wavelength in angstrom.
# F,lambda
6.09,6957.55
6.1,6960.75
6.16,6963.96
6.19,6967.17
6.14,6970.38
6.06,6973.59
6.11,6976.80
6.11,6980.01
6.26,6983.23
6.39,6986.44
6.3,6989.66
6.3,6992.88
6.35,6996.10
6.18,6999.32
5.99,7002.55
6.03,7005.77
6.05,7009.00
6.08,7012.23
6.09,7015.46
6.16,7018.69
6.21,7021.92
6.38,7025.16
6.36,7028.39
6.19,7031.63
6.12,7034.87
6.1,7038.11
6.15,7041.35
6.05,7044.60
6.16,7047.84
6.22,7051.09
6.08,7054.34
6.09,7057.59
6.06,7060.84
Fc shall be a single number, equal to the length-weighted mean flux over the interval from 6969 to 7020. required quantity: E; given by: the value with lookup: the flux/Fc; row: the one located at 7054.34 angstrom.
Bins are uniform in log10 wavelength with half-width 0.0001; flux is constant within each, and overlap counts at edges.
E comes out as 0.99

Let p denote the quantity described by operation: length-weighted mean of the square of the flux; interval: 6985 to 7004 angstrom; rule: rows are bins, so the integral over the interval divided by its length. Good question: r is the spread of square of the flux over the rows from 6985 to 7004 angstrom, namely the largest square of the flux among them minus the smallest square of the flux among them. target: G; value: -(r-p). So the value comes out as 34.2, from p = 39.1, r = 5.0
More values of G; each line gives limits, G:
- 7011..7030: 34.9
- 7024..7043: 35.1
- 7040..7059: 35.4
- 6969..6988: 34.1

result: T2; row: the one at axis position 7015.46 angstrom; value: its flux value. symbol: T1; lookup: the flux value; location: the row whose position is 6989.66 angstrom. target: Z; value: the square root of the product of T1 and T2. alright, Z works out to 6.19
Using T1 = 6.3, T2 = 6.09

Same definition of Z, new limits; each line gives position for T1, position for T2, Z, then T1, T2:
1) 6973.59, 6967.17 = 6.12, 6.06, 6.19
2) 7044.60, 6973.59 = 6.05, 6.05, 6.06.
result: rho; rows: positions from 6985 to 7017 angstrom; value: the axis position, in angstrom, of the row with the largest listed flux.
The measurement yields 6986.44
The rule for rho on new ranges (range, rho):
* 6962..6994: 6986.44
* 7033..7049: 7047.84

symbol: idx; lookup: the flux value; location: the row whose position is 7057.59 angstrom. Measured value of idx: 6.09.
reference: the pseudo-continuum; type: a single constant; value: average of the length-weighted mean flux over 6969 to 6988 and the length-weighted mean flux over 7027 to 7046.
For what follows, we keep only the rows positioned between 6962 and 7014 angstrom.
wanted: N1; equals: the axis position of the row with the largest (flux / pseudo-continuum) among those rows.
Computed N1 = 6986.44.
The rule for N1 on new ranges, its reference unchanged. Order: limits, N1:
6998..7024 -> 7021.92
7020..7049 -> 7025.16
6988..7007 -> 6996.10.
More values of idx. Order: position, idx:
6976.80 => 6.11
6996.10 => 6.35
